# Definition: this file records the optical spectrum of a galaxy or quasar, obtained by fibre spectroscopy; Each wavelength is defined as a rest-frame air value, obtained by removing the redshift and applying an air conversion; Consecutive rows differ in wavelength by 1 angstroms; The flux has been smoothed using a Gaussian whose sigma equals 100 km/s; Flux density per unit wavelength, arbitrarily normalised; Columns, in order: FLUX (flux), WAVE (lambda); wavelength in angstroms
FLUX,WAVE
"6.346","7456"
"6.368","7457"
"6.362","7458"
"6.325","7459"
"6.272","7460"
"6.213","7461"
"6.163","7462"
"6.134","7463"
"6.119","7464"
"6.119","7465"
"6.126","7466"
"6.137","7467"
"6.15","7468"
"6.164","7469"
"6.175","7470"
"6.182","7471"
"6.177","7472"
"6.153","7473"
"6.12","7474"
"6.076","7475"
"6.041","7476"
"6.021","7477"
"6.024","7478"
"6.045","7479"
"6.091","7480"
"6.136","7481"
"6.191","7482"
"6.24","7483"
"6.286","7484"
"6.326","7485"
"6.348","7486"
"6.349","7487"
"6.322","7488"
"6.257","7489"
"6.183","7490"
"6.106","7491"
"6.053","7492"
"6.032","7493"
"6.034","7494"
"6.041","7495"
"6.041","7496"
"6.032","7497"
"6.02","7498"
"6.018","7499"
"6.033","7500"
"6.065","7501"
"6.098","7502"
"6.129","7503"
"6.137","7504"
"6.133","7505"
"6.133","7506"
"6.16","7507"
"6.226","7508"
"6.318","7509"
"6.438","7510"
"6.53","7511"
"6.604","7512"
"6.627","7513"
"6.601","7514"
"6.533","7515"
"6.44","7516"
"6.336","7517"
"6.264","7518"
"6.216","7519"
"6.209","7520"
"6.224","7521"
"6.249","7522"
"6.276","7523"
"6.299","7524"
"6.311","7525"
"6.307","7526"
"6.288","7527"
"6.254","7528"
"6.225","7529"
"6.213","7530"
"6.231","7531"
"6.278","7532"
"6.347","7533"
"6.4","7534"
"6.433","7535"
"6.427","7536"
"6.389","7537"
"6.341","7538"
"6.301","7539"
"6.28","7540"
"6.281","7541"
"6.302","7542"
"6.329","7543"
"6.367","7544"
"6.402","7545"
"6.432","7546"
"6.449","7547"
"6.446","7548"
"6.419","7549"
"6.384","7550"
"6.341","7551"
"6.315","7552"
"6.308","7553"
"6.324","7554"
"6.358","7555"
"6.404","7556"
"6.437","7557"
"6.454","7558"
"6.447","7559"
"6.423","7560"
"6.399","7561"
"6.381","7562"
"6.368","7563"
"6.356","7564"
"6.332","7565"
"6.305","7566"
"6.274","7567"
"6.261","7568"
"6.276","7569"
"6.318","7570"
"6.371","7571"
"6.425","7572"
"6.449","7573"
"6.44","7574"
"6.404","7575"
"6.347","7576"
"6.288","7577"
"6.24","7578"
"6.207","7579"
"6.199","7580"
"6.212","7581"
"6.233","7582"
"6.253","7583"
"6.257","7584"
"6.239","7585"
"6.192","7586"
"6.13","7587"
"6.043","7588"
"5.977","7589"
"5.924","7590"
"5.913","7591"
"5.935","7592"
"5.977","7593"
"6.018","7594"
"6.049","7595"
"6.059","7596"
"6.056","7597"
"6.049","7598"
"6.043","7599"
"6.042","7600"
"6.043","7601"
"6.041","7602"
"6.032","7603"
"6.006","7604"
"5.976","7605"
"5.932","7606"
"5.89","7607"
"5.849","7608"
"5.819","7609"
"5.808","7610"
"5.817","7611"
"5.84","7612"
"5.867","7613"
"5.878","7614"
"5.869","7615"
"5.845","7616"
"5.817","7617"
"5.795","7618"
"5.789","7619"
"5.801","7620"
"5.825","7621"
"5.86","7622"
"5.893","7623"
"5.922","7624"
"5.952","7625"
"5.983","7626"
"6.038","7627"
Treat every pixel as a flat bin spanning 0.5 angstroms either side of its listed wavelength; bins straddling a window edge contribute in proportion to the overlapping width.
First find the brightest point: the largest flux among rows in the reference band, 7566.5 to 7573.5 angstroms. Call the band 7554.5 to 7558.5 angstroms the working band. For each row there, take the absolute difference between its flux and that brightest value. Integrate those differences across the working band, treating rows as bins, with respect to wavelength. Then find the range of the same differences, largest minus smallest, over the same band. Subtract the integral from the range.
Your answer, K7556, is -0.1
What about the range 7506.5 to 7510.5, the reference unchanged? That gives -0.4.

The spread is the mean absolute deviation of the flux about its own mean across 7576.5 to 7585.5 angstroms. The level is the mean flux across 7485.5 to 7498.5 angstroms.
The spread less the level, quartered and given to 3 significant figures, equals -1.53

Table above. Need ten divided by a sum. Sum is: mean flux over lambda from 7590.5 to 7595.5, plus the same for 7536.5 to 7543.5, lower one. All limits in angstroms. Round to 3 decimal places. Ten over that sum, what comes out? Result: 0.813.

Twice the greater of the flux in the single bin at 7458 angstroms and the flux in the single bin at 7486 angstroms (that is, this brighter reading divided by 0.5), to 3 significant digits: 12.7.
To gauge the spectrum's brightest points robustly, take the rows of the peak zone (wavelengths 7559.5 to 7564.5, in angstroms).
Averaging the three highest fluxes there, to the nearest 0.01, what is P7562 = 6.40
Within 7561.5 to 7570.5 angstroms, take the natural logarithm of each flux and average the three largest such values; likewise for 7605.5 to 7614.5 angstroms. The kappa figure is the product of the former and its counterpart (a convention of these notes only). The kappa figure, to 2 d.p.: 3.29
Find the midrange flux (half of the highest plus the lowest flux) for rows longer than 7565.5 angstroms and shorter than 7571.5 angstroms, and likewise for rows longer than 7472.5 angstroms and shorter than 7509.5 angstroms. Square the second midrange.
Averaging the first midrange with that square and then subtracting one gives 21.28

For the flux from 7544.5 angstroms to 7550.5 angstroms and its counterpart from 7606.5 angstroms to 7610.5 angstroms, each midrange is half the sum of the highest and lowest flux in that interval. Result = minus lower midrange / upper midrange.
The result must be -1.10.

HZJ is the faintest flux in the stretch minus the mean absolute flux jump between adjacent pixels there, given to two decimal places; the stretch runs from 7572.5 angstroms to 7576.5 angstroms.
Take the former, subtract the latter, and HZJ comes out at 6.31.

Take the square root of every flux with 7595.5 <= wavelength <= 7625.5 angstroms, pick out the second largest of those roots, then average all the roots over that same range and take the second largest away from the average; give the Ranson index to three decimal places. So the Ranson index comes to -0.029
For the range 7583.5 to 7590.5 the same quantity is -0.026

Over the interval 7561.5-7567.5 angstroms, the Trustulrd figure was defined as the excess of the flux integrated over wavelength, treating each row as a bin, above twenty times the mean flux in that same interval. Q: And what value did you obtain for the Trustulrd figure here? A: -88.7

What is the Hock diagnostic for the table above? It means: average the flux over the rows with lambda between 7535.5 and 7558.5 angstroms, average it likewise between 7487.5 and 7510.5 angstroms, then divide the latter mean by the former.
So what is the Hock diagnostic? 0.96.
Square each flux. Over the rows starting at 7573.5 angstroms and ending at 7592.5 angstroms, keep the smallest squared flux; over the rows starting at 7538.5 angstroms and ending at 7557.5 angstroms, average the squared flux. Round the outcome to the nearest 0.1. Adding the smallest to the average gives 75.4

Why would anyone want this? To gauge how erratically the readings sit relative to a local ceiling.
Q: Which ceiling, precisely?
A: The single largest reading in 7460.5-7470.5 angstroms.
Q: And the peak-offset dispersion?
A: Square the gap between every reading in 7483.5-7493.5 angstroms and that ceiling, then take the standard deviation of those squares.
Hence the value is 0.010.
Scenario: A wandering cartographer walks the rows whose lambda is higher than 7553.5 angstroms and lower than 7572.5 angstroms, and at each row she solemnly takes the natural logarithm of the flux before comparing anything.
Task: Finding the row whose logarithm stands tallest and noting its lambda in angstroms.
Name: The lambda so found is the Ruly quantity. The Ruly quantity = 7558 angstroms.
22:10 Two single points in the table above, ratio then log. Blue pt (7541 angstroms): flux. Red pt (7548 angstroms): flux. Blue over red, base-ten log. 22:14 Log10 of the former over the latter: -0.011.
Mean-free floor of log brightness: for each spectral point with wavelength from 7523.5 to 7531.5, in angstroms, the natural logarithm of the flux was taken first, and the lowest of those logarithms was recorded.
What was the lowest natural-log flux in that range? 1.83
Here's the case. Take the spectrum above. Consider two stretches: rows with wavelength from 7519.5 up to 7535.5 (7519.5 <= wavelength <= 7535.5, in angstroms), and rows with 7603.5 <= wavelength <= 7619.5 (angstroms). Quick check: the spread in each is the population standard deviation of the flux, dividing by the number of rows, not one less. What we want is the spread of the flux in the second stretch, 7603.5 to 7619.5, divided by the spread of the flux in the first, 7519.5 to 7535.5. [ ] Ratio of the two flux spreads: 0.96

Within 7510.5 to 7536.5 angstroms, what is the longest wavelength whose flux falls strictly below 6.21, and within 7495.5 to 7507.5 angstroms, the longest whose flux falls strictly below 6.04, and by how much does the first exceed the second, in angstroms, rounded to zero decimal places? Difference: 20 angstroms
